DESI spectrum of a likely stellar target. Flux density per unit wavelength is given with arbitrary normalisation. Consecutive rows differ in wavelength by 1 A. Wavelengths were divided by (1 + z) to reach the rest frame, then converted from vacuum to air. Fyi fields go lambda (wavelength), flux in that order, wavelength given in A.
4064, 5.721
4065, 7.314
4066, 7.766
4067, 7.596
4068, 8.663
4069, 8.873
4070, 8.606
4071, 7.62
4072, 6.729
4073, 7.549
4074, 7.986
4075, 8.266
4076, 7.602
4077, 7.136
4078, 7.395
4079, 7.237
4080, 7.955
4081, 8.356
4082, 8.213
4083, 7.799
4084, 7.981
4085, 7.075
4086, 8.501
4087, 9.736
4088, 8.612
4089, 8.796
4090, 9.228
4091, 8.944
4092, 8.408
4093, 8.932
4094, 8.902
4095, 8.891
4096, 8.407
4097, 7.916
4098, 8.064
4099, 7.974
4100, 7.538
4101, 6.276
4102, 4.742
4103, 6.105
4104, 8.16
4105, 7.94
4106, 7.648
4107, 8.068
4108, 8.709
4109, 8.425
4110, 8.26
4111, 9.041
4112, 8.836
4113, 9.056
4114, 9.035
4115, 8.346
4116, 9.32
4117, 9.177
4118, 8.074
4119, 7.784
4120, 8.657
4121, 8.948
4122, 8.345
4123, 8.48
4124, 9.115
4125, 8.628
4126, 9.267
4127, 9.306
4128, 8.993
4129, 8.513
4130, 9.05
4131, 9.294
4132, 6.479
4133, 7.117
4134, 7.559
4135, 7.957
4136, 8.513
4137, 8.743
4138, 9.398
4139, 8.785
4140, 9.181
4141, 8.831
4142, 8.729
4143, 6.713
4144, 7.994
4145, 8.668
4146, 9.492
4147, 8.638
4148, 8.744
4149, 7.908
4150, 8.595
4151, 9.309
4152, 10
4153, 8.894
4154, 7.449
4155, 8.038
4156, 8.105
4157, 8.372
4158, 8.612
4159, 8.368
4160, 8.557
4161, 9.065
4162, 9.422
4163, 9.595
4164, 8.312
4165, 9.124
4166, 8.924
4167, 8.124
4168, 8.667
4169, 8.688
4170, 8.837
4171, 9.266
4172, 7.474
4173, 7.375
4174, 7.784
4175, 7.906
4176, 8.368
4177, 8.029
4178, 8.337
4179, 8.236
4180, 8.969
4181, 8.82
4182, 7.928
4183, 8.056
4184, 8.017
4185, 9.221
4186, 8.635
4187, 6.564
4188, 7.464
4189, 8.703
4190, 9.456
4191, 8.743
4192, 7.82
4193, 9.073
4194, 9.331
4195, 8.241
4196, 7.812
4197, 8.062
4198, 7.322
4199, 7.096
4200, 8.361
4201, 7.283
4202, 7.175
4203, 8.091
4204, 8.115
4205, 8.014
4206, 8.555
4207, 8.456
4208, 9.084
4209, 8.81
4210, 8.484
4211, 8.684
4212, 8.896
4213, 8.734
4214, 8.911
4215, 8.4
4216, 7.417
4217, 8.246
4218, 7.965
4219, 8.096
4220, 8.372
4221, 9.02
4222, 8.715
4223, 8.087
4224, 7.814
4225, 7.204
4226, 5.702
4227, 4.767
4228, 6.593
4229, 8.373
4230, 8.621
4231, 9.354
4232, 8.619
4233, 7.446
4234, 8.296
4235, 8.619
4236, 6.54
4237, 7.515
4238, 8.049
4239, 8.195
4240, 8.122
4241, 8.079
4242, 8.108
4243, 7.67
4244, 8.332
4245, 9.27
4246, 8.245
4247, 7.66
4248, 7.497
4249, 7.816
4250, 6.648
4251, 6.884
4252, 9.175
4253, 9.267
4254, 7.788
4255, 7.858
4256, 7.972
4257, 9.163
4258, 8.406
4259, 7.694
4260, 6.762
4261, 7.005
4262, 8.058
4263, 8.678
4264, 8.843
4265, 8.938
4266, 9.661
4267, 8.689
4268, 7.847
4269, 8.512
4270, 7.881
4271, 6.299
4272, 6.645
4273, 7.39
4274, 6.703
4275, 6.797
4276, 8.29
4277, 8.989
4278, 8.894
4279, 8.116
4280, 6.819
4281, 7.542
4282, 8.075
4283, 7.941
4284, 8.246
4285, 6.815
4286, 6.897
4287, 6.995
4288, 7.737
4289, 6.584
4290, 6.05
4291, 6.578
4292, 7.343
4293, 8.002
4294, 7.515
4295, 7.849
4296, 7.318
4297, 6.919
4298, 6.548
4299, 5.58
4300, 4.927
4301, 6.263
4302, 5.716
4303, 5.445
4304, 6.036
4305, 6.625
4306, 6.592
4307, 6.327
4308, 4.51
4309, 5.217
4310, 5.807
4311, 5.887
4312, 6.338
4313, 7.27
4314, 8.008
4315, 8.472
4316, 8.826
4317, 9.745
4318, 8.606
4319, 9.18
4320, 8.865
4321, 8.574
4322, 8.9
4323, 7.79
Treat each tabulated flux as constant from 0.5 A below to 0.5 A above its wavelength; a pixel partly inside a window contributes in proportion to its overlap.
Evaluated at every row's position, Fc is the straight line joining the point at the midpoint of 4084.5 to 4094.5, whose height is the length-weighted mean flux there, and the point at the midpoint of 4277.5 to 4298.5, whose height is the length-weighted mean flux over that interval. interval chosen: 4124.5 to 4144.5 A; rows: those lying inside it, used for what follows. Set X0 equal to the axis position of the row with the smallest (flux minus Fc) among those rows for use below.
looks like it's 4132 A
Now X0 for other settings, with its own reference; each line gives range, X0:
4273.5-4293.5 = 4290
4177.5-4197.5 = 4187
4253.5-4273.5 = 4271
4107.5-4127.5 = 4119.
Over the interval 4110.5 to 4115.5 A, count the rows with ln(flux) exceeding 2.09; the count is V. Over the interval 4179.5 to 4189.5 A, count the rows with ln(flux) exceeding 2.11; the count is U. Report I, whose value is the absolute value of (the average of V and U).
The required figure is 5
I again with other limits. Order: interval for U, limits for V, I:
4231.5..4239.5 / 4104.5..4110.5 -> 3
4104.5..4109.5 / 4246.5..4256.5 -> 2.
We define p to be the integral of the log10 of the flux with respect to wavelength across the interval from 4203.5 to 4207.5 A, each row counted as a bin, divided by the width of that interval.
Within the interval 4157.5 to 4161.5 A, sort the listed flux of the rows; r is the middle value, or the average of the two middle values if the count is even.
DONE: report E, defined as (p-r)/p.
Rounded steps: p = 0.918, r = 8.58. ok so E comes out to -8.3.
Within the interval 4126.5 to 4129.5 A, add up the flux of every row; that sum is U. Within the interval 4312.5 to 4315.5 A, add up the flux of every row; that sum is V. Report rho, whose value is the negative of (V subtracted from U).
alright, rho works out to -3.1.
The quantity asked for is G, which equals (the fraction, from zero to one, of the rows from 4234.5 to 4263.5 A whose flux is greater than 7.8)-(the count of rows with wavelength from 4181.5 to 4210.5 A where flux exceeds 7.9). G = -20.4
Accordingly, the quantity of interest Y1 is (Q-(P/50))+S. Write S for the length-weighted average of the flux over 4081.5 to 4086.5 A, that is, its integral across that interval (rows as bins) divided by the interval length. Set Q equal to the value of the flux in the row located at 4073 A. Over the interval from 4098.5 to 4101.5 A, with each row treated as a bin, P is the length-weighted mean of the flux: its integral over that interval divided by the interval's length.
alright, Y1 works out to 15.32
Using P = 7.3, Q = 7.549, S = 7.91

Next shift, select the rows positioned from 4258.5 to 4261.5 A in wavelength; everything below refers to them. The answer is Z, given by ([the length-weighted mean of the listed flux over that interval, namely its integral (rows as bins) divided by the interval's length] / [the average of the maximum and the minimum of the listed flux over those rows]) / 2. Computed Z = 0.495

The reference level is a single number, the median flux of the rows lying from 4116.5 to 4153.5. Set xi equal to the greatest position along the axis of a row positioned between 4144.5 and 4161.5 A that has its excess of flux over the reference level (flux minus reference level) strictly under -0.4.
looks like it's 4156 A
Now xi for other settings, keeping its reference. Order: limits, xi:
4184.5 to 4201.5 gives 4201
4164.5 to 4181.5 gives 4179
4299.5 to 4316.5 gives 4314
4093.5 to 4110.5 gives 4110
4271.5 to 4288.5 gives 4288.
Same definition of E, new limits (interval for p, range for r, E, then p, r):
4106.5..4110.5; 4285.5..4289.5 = -6.5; 0.922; 6.95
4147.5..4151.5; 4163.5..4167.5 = -8.2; 0.936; 8.62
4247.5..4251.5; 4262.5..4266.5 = -9.4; 0.857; 8.89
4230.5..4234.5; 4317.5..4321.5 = -8.5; 0.924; 8.74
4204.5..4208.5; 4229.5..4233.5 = -8.3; 0.930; 8.62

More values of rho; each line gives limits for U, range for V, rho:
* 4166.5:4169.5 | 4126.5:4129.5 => 1.3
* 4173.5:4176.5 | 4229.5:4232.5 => 2.5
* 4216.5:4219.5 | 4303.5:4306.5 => -5.1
